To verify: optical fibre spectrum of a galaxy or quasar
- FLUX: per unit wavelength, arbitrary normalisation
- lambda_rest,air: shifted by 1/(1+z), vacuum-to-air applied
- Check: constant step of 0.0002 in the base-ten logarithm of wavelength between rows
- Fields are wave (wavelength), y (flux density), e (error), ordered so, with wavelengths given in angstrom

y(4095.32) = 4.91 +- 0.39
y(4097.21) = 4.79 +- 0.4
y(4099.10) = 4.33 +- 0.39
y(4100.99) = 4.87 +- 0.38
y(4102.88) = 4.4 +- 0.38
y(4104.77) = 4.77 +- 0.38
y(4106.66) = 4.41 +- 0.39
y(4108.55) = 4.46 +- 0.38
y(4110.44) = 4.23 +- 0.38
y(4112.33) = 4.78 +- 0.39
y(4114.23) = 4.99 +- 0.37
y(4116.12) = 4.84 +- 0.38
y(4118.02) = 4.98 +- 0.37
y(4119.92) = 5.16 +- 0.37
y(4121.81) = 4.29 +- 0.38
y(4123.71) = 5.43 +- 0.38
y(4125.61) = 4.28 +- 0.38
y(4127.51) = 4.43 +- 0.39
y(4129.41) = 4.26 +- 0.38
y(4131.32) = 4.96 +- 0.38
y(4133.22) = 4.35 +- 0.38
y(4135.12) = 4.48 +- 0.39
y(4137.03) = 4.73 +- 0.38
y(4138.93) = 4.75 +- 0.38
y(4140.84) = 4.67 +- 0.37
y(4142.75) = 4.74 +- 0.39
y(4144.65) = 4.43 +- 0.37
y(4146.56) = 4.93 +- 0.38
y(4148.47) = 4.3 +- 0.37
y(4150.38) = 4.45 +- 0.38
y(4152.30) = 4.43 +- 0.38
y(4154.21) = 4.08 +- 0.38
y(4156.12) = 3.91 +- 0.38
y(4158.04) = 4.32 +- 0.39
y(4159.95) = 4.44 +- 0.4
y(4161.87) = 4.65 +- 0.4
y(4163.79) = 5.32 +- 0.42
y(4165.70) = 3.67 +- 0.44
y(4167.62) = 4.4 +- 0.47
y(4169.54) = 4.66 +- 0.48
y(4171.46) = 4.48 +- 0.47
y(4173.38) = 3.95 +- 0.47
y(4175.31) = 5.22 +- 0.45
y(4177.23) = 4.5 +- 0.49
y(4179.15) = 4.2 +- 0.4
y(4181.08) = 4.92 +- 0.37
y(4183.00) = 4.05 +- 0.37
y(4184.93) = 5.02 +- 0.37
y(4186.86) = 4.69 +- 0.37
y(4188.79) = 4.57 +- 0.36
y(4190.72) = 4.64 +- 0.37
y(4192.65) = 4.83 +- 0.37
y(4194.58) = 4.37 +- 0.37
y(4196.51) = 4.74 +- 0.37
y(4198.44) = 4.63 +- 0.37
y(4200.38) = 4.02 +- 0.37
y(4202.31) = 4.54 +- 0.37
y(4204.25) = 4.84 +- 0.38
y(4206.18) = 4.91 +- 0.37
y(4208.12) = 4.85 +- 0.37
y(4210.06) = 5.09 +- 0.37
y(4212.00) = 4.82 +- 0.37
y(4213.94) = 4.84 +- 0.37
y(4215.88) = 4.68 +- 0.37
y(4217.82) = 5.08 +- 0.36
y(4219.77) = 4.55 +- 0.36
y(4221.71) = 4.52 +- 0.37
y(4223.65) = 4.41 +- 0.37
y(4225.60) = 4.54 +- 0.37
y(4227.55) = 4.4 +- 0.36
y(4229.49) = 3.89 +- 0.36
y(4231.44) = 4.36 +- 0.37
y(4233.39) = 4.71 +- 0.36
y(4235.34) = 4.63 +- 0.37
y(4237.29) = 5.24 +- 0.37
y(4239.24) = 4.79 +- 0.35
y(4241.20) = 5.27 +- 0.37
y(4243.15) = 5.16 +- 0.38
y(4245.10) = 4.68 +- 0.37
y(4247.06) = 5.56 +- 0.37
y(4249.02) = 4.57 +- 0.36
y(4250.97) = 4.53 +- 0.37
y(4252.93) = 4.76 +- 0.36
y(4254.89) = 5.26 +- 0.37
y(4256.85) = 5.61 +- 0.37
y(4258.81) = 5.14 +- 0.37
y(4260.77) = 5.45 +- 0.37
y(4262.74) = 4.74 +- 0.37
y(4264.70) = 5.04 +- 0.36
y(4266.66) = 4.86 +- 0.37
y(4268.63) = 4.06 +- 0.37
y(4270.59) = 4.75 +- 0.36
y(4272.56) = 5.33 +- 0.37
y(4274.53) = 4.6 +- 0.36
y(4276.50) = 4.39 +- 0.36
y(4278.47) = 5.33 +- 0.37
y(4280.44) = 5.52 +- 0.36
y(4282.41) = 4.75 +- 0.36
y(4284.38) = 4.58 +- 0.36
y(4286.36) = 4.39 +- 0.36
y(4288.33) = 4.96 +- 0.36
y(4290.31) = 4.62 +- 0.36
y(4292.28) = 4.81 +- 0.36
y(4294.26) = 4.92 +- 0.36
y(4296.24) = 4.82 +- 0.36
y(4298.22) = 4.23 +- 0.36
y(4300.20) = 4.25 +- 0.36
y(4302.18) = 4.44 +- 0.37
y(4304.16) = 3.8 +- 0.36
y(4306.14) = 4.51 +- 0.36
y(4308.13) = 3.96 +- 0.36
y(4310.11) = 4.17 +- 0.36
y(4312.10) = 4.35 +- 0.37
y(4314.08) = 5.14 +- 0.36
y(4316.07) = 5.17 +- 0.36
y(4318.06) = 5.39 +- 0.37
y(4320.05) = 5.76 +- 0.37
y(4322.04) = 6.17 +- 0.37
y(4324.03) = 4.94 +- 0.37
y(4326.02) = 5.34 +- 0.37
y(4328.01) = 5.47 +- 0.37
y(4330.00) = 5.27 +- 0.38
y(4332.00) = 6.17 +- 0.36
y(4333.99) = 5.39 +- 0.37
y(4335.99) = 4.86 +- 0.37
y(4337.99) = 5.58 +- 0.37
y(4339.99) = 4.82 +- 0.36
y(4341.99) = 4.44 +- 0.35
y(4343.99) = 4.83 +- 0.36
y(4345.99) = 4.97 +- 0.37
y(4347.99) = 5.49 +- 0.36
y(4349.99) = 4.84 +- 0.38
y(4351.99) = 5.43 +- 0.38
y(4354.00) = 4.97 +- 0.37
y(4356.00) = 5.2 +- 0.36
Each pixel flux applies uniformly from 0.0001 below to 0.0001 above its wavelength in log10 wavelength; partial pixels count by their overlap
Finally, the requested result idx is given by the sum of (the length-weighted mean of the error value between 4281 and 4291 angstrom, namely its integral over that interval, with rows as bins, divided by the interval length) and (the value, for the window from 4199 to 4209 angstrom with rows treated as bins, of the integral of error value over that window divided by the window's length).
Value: 0.732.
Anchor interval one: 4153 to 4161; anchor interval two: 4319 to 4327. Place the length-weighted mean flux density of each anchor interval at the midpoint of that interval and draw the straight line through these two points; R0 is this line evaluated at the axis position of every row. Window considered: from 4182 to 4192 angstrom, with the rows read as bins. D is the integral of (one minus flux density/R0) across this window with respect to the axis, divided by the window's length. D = -0.04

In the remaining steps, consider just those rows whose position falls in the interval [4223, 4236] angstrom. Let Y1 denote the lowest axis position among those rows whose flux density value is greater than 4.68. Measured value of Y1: 4233.39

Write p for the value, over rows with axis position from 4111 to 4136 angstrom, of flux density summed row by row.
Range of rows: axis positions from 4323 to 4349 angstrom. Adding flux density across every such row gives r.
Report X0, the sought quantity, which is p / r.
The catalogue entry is 0.91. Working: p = 61.2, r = 68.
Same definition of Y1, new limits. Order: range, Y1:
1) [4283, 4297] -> 4288.33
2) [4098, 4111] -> 4100.99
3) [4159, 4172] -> 4163.79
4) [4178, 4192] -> 4181.08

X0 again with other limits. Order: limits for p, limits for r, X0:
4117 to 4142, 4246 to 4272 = 0.94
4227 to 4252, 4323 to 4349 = 0.91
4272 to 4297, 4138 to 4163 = 1.08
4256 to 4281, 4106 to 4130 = 1.07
